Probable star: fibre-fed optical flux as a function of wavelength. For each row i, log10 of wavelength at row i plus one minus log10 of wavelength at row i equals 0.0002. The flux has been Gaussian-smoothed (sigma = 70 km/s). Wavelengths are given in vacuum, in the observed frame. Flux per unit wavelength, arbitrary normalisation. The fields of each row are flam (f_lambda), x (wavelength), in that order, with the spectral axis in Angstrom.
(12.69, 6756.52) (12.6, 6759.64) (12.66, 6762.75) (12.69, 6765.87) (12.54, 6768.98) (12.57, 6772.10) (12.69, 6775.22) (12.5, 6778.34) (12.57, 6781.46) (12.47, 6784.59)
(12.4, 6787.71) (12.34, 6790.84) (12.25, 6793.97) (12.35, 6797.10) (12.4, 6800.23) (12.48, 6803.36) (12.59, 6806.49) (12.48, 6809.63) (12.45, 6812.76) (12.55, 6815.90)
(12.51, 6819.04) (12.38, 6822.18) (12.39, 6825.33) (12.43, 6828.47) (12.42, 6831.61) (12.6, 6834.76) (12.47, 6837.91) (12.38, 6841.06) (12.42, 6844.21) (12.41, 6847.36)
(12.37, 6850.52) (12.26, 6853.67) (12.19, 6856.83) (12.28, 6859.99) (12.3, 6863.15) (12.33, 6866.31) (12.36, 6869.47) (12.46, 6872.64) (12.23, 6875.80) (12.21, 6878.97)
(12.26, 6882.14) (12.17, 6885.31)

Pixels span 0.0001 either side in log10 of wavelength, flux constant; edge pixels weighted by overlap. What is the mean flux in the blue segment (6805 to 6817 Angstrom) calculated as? 12.52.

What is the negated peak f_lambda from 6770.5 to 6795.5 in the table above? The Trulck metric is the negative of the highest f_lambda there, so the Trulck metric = -12.7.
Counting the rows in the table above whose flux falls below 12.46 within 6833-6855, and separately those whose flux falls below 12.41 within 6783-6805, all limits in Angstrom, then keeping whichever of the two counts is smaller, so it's 5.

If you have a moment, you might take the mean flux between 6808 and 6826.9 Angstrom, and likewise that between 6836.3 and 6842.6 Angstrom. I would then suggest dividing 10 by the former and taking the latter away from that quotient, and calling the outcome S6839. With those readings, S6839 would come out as -11.6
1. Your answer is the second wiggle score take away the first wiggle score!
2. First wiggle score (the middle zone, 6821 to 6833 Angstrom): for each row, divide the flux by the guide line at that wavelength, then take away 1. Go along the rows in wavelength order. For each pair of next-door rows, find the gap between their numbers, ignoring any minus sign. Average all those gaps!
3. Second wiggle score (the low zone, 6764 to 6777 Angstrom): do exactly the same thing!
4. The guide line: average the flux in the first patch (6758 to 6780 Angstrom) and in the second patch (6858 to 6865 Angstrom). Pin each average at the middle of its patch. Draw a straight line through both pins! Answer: 0.006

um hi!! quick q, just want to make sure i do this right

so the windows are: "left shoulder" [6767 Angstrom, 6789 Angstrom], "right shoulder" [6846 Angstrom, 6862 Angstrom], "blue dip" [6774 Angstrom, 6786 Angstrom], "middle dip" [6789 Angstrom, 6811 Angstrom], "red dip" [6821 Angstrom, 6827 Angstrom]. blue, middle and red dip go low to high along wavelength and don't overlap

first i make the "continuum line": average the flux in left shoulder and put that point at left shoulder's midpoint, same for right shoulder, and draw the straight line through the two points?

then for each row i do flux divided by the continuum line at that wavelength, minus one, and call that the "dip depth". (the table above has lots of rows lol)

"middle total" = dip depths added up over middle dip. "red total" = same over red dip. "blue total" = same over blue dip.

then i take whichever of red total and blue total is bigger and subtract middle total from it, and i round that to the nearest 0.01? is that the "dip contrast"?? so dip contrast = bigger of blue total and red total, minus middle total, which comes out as 0.04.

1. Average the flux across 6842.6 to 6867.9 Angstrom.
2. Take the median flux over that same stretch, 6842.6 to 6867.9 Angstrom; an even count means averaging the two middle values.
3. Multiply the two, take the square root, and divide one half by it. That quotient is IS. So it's 0.0406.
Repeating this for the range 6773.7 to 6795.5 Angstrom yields 0.0401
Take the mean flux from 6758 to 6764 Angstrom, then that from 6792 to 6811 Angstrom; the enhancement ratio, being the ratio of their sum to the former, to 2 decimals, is 1.98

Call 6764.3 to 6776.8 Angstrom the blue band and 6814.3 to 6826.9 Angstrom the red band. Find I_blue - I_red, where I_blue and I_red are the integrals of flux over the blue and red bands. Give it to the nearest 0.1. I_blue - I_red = 0.9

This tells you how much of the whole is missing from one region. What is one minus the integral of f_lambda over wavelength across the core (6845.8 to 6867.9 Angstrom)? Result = -271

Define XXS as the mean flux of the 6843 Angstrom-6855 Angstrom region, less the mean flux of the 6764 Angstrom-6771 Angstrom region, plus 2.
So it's 1.75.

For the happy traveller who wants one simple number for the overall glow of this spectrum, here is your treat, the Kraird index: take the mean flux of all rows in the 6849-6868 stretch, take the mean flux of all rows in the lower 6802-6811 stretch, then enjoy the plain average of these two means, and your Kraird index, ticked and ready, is 12.4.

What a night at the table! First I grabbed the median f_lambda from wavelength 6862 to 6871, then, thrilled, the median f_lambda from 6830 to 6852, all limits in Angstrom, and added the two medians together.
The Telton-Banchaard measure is 24.75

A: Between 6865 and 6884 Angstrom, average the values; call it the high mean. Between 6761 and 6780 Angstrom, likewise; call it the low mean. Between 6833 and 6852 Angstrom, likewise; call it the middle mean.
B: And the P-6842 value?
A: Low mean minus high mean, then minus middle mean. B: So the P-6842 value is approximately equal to -12.1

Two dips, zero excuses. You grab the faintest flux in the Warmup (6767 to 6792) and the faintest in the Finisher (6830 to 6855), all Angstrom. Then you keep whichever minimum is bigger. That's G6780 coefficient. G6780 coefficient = 12.3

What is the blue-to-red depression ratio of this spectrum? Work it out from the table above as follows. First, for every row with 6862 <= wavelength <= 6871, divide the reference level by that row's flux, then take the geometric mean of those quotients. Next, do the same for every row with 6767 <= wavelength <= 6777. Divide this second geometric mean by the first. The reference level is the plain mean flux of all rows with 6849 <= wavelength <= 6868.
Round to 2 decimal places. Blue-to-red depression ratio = 0.98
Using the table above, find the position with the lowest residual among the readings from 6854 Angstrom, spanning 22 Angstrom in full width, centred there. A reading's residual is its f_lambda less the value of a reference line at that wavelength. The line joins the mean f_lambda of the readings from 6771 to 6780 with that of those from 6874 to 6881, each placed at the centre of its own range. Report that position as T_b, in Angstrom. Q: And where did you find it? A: 6856.83 Angstrom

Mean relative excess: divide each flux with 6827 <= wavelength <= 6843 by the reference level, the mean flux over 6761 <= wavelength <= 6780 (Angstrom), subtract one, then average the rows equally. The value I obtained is -0.012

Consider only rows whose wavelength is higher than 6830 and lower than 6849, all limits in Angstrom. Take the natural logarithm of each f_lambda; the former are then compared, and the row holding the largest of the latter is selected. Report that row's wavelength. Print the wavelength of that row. 6834.76 Angstrom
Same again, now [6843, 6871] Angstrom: 6844.21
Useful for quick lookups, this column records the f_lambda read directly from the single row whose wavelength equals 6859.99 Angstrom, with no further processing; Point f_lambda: 12.28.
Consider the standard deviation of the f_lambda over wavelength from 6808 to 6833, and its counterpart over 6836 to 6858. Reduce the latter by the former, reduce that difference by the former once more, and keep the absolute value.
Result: 0.02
